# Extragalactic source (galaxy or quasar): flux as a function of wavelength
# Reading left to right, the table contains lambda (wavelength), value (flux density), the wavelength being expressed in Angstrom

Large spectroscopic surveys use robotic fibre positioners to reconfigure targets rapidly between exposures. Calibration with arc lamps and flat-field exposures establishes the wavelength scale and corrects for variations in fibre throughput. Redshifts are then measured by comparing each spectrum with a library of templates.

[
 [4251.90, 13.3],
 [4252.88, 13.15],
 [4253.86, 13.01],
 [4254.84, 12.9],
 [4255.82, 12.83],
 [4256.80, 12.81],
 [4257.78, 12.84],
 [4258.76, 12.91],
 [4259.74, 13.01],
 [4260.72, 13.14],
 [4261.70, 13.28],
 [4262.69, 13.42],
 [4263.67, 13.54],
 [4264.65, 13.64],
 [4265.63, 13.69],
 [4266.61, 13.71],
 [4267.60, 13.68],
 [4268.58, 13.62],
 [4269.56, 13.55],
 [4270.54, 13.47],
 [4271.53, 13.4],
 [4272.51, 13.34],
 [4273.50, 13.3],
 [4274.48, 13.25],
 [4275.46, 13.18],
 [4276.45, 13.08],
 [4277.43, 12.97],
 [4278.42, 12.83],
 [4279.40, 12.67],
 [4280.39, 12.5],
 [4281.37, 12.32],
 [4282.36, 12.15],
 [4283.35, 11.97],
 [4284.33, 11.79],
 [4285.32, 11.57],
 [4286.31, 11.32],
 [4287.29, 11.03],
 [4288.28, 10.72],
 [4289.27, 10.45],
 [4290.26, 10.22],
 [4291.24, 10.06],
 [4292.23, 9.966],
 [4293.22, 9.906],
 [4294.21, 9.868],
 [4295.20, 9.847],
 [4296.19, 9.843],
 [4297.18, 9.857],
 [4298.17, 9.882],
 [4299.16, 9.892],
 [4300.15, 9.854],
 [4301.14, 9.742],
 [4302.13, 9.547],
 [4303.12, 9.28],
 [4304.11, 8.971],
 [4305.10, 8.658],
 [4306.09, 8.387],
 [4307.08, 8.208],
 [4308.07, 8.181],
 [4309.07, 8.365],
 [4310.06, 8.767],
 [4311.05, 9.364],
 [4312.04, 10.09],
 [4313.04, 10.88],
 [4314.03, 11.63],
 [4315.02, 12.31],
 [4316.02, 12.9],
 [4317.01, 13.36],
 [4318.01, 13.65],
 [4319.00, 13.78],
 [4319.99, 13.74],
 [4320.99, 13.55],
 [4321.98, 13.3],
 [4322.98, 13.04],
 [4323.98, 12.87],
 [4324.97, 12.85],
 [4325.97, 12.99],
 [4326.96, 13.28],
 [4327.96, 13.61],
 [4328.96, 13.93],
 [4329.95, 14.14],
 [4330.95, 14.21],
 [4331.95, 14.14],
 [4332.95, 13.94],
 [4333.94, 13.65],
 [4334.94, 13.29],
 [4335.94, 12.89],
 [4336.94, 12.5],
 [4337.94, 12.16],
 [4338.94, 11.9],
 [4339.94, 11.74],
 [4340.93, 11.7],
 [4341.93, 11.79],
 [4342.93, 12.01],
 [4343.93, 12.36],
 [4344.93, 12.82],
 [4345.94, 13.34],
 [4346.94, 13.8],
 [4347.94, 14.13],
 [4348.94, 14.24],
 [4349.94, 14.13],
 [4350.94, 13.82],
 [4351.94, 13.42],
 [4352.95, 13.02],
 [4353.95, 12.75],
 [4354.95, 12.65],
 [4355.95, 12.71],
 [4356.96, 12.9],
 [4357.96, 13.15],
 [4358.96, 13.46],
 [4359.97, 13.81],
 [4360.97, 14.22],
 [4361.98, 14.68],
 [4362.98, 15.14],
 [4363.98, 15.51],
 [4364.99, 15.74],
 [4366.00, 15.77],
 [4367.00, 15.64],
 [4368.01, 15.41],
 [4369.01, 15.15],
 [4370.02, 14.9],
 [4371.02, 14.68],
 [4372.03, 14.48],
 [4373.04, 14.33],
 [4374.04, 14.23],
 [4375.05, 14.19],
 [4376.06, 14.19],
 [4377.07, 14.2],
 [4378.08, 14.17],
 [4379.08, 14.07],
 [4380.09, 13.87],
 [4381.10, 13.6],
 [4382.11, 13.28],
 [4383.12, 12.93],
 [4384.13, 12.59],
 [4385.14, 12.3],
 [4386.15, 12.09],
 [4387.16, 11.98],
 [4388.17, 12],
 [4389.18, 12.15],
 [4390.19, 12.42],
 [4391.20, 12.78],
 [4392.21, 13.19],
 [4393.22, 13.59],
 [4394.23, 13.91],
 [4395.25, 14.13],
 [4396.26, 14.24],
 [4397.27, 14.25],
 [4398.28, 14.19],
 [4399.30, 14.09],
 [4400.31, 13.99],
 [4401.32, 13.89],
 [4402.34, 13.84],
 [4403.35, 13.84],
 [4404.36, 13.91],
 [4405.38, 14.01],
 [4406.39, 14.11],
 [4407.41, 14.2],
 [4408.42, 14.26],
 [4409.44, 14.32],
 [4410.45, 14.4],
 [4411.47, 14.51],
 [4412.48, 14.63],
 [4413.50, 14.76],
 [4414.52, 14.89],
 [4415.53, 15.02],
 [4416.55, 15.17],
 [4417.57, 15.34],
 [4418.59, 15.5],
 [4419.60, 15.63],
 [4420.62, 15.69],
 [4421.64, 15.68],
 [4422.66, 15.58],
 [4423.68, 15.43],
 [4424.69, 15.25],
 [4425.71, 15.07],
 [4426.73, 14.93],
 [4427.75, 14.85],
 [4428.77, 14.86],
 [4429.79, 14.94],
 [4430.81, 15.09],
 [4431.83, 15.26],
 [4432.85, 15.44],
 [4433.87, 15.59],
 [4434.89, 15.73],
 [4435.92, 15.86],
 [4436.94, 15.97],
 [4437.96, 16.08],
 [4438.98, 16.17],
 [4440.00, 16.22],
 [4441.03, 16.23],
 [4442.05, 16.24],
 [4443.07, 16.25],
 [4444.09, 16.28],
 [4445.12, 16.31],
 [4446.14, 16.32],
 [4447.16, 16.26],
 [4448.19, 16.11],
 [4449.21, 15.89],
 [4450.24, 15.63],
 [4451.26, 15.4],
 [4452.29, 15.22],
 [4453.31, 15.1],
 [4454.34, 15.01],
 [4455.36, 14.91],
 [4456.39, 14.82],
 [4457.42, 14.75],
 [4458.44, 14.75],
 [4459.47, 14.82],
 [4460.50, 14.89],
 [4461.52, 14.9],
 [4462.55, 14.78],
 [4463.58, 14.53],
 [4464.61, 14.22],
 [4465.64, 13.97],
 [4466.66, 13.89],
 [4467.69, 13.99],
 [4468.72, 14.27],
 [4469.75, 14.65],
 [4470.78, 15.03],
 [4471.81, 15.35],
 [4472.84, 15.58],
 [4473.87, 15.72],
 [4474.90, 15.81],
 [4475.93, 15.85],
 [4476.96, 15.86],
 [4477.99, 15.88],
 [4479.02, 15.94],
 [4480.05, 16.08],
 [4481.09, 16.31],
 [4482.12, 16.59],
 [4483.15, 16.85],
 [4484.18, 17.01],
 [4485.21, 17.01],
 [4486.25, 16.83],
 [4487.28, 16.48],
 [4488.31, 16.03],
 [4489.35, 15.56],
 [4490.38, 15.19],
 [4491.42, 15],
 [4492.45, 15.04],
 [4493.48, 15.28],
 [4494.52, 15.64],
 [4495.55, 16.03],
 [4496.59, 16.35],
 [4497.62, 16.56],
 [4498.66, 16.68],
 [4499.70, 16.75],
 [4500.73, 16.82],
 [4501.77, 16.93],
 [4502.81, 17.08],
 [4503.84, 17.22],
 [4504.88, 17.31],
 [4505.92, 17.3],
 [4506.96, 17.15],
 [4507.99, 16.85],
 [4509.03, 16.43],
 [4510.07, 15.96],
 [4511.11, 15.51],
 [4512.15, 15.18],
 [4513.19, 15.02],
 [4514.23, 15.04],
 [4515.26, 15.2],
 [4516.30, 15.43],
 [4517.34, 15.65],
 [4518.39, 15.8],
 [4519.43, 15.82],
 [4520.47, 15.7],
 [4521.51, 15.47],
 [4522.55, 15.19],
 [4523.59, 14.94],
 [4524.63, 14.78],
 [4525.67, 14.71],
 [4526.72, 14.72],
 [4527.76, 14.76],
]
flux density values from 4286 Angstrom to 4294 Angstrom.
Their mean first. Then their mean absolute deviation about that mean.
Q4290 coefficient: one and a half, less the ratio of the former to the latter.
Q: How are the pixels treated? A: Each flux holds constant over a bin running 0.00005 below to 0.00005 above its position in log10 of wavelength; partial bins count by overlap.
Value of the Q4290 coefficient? -23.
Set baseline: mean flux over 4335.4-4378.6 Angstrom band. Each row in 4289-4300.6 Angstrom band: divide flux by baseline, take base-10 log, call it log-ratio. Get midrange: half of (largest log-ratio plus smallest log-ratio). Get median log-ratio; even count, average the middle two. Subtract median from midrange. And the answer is 0.011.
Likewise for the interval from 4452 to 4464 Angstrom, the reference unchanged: 0.000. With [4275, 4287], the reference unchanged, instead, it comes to -0.007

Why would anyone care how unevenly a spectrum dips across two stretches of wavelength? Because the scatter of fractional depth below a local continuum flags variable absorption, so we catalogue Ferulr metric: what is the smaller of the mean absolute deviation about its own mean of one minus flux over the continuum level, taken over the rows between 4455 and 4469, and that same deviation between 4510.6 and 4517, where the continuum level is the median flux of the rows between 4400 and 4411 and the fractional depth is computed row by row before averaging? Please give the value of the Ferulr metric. 0.011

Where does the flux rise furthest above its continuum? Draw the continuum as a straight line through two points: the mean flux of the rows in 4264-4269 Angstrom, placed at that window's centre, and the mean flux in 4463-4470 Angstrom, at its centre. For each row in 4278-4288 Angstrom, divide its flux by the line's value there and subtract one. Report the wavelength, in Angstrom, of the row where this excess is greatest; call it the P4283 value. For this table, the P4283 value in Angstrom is 4278.42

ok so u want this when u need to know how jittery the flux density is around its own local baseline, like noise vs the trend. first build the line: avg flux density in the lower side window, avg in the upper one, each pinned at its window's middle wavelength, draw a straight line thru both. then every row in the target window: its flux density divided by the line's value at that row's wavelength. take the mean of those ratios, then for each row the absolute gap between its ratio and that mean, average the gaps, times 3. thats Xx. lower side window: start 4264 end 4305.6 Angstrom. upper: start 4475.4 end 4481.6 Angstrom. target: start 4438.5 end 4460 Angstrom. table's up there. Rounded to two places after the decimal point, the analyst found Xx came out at 0.14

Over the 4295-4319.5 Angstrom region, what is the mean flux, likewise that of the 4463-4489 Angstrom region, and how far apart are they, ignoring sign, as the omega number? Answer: 5.4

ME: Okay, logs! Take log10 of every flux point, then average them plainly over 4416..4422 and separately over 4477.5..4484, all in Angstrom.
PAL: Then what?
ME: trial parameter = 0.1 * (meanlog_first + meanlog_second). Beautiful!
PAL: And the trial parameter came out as 0.240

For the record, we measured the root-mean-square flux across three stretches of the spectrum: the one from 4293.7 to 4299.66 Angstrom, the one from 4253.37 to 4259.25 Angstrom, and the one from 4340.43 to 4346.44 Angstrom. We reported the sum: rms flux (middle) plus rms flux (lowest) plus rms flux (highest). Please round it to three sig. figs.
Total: 35.1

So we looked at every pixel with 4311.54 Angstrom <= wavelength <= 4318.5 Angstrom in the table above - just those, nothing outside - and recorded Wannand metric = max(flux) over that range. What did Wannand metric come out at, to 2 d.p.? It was 13.65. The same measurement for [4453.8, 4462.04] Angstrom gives 15.01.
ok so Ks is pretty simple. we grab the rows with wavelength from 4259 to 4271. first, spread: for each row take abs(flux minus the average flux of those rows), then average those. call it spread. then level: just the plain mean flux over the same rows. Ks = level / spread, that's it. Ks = 75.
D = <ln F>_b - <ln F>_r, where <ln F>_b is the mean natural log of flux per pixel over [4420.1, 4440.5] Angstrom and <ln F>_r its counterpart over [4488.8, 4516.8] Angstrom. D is -0.038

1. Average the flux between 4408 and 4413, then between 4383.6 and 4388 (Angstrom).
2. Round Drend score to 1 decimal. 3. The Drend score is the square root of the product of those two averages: 13.3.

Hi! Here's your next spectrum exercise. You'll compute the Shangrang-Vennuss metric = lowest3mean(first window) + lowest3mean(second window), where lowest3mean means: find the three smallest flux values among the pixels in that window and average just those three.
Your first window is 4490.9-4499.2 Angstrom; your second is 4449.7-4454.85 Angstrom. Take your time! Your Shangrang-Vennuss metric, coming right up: 30.2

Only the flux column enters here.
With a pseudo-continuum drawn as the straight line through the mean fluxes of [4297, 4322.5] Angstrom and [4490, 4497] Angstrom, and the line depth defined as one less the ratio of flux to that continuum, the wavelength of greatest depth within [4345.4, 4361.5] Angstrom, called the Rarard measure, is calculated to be 4354.95 Angstrom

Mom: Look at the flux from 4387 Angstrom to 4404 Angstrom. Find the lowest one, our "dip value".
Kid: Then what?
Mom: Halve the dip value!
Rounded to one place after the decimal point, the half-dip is 6.0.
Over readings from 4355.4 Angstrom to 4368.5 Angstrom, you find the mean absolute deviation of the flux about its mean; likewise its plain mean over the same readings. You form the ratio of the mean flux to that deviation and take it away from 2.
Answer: -12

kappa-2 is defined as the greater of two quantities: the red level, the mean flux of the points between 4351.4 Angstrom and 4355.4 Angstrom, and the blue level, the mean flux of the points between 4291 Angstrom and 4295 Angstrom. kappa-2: 13.0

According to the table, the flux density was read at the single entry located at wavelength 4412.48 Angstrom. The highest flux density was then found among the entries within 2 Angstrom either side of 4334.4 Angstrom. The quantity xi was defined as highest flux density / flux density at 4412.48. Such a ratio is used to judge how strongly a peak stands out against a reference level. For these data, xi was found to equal 0.95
